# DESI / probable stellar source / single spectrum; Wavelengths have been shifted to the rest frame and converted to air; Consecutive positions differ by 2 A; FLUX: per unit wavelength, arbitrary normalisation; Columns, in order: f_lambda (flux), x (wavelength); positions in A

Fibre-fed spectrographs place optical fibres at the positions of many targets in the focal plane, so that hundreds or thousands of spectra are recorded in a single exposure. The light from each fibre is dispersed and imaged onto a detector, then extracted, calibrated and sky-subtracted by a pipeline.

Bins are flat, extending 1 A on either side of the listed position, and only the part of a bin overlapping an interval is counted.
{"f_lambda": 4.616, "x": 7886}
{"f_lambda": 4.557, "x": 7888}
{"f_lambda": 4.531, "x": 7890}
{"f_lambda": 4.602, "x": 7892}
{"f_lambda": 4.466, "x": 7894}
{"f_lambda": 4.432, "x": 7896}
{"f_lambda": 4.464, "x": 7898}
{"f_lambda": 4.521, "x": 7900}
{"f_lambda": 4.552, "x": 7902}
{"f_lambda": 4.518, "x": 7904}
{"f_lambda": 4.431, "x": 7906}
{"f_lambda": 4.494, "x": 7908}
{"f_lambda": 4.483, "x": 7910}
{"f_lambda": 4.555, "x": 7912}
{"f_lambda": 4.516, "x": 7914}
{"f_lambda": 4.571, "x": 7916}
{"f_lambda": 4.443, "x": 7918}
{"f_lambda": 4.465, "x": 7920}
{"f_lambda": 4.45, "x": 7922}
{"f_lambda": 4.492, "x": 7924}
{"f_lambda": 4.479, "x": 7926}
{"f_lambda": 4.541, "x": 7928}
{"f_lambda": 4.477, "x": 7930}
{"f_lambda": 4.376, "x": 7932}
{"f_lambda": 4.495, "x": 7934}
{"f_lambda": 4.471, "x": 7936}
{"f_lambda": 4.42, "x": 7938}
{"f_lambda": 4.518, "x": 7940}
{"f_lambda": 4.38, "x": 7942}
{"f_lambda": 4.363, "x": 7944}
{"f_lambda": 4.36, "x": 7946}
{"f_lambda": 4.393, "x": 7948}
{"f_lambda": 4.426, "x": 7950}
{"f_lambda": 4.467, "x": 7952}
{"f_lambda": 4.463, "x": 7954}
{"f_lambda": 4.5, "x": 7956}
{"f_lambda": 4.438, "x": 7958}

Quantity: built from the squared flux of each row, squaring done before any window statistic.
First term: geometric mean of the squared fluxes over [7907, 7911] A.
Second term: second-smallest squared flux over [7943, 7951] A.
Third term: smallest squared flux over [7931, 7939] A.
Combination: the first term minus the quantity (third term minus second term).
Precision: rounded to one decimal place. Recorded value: 20.0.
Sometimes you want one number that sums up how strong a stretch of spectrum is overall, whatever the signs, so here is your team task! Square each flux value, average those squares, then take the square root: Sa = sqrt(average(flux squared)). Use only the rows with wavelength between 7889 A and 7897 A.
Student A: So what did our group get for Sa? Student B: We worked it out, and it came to 4.51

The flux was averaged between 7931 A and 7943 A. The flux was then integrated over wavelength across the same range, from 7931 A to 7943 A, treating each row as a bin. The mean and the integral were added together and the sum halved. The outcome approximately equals 28.9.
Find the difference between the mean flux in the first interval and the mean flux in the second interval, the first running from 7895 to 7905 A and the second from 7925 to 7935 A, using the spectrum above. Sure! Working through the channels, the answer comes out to 0.024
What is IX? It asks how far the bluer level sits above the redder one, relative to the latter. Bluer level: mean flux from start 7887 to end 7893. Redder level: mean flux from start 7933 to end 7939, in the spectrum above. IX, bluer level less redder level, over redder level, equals 0.023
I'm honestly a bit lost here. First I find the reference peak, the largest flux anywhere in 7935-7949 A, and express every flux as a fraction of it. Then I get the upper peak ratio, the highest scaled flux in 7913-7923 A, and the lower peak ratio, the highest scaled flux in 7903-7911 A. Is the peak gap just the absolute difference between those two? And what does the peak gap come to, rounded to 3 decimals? 0.012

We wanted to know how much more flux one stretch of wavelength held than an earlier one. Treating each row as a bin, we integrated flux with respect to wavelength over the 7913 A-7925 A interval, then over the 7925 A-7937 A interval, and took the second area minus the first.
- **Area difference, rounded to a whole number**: 0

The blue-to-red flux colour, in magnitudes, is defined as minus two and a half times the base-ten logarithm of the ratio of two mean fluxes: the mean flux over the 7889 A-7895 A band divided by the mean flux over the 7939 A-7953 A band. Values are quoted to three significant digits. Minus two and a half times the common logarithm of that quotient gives -0.0286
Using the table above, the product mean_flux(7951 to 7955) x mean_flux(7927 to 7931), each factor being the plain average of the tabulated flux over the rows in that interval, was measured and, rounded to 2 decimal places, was 20.13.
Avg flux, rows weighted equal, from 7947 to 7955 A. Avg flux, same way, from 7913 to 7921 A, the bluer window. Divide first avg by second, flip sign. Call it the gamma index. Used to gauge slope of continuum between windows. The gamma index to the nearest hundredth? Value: -0.99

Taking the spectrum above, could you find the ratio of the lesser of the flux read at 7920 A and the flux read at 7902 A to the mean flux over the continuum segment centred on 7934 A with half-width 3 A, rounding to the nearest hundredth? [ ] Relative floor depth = 1.00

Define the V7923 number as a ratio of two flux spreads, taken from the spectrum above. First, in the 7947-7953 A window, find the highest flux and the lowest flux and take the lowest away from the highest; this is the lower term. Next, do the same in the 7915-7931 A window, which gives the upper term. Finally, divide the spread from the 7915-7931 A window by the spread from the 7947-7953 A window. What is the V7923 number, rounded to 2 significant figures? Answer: 1.7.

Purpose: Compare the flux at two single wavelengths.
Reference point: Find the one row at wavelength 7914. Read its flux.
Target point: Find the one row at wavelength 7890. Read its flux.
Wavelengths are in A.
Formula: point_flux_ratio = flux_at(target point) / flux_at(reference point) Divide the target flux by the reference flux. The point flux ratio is 1.00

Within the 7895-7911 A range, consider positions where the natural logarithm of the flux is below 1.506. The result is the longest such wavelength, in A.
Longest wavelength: 7910 A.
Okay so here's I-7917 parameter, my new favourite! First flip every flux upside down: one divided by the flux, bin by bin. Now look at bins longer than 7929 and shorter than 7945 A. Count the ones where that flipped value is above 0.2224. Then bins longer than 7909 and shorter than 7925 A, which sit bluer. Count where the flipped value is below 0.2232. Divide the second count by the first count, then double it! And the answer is 1.4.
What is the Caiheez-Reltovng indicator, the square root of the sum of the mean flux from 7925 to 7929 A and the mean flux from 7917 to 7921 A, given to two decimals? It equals 2.99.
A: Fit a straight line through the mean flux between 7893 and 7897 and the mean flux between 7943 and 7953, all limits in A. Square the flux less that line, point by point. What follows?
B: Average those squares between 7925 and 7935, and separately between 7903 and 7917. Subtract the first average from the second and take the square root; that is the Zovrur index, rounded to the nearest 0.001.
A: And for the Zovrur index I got 0.040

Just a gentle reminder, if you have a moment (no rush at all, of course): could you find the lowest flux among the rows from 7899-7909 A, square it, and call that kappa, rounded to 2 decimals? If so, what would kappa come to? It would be 19.63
